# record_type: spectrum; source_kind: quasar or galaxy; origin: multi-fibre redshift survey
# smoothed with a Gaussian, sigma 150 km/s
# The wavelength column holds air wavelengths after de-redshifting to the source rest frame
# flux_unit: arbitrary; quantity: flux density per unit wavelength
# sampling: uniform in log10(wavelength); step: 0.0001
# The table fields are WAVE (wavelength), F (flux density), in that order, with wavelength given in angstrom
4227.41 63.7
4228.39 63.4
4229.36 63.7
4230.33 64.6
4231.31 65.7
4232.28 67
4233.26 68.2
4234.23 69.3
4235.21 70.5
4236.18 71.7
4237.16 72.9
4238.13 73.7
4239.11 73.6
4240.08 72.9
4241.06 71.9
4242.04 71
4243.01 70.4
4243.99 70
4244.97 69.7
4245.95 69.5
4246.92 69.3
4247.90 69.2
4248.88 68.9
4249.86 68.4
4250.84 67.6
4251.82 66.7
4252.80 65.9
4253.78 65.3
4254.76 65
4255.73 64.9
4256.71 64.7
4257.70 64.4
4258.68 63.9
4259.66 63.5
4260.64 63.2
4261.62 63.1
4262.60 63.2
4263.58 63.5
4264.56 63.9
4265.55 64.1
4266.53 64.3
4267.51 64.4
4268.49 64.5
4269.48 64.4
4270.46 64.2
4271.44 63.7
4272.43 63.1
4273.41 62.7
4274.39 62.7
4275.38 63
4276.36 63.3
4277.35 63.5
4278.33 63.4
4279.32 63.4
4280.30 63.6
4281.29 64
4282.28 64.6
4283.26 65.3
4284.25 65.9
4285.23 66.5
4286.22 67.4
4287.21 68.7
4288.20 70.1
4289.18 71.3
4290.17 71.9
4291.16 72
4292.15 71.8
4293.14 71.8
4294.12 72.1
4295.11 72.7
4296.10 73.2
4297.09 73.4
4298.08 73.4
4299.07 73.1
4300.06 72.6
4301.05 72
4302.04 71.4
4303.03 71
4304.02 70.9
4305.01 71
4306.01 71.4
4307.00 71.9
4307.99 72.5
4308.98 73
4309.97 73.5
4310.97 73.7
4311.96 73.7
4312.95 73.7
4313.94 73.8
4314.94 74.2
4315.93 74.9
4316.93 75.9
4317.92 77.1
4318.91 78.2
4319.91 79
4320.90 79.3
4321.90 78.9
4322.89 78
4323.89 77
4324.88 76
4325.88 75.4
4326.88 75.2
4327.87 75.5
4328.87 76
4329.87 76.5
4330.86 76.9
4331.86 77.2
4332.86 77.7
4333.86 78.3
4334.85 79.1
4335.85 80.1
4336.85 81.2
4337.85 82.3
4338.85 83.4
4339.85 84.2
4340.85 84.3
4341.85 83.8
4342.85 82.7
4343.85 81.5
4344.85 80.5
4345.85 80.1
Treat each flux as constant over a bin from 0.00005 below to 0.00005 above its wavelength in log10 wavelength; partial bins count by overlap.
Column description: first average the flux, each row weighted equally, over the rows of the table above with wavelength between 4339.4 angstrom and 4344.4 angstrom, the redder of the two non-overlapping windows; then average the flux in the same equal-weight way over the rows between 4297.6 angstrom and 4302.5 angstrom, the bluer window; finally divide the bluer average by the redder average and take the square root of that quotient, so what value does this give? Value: 0.93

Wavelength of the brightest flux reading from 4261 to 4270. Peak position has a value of 4268.49 angstrom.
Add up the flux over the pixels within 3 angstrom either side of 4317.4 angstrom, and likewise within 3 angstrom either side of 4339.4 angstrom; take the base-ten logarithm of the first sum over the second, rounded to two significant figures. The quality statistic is -0.036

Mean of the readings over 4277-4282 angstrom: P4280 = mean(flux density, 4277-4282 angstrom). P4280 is 64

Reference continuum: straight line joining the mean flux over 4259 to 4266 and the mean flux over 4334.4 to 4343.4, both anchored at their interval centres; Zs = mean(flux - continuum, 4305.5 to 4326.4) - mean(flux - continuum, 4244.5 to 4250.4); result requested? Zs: -11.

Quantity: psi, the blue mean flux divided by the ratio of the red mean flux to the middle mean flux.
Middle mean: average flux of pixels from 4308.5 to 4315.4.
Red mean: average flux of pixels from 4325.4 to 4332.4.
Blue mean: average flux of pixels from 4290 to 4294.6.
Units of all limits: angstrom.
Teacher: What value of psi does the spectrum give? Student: 69.6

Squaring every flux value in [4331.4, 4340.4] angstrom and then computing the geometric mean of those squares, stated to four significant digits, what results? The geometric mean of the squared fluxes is 6457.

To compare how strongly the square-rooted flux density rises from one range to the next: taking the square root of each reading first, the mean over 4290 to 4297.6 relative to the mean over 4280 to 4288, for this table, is 1.05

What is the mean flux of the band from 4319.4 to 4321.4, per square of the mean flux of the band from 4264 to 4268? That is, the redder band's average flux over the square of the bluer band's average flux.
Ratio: 0.0192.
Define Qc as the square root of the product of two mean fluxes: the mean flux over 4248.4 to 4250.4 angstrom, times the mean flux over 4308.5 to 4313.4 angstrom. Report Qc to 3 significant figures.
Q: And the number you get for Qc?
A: 71.0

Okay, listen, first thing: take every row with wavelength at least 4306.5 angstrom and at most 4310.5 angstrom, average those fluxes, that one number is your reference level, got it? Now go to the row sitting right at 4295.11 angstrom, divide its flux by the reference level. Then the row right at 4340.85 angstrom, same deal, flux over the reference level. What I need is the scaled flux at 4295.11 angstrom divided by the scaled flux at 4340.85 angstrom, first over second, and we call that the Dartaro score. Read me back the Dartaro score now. 0.86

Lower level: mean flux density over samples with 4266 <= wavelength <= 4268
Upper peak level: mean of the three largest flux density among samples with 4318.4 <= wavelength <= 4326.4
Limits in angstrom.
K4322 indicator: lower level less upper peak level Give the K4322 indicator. -15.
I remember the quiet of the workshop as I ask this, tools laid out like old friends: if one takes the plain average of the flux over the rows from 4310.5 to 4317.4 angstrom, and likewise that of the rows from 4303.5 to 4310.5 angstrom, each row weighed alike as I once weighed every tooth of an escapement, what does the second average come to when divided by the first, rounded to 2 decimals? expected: 0.97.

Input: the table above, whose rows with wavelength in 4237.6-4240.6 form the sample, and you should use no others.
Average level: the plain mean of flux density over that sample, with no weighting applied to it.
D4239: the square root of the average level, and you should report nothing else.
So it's 8.57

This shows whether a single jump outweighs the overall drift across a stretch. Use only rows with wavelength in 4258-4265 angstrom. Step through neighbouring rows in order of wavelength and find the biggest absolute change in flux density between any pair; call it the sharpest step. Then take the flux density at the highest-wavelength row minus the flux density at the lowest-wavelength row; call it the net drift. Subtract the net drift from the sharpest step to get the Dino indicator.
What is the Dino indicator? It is 0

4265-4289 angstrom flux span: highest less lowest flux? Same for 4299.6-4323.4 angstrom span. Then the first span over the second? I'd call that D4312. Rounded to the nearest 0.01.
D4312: 0.88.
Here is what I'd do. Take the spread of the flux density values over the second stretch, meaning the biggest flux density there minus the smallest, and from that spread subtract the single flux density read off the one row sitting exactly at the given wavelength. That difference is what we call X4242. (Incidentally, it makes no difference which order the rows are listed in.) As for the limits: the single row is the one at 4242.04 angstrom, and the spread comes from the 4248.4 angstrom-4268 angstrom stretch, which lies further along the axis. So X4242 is -65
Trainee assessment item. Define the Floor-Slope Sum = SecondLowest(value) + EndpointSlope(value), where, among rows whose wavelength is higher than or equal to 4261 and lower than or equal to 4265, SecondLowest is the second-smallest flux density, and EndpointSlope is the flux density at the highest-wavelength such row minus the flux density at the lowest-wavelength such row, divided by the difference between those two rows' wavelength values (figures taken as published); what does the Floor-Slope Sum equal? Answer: 63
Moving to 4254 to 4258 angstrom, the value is 64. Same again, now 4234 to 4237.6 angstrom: 72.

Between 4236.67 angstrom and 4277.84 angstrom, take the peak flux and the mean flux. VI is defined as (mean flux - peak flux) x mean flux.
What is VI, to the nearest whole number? -486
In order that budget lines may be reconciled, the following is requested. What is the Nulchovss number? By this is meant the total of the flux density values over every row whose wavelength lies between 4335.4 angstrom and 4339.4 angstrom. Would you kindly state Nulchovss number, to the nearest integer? 327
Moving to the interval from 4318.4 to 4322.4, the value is 315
